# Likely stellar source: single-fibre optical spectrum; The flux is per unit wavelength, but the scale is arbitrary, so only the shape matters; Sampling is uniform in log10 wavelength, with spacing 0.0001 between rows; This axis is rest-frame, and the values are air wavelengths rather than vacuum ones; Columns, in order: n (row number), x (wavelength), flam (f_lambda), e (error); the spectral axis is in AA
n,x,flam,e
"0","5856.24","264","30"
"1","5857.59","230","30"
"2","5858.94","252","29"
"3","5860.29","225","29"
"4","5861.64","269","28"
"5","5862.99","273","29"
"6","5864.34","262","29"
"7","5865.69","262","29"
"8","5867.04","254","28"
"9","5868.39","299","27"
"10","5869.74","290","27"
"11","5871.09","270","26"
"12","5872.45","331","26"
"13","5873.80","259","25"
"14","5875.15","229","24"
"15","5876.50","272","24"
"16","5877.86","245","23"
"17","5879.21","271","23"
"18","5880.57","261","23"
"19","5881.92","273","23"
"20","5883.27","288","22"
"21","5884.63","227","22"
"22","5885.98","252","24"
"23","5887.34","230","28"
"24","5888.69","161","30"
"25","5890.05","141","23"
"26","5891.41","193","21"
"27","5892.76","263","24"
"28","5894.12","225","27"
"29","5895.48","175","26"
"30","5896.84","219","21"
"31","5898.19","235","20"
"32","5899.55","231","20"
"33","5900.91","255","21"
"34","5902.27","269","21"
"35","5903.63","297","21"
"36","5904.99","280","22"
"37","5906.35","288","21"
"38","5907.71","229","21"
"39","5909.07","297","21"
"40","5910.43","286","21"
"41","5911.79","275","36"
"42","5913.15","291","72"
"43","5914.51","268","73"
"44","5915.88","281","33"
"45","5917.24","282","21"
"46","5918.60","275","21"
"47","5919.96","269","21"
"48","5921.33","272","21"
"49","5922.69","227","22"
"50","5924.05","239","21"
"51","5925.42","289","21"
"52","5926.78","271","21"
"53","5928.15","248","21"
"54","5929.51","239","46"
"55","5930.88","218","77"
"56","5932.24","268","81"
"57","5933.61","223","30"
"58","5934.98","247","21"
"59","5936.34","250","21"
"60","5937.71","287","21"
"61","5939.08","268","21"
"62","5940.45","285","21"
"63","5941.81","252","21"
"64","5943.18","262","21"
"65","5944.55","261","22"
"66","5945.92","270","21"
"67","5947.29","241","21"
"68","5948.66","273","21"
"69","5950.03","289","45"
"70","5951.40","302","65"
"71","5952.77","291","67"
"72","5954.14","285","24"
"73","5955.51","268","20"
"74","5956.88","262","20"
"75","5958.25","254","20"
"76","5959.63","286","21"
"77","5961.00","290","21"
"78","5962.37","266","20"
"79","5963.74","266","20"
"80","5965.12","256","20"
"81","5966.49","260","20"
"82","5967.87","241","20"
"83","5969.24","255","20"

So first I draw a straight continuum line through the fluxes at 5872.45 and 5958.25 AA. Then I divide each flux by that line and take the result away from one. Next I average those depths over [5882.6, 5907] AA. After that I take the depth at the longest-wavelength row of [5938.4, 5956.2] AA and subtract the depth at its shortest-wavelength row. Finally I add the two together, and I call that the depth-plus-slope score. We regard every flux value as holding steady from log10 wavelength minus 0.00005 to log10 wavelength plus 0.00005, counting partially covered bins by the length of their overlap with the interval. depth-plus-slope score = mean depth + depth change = 0.19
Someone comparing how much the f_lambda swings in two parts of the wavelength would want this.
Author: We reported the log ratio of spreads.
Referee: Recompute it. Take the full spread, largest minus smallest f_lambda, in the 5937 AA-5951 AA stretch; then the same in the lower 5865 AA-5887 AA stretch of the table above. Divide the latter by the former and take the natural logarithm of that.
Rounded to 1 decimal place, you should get 0.8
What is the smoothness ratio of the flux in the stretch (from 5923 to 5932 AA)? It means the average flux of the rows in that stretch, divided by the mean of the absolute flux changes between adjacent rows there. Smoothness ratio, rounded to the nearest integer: 10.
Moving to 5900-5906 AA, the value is 14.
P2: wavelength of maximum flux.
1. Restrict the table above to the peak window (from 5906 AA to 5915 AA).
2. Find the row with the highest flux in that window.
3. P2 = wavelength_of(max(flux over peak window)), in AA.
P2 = 5909.07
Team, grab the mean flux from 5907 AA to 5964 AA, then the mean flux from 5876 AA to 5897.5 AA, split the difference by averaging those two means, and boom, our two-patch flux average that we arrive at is 249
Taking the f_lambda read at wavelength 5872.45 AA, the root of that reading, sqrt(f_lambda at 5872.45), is 18.2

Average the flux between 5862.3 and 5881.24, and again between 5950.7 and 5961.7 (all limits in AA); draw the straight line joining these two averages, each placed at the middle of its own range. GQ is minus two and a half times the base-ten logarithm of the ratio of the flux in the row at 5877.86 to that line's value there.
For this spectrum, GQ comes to 0.11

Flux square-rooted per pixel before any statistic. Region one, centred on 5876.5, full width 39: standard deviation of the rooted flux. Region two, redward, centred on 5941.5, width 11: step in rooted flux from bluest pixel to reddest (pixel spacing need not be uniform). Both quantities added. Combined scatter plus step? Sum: 2.0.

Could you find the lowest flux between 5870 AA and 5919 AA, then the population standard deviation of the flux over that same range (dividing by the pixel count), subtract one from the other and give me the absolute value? 101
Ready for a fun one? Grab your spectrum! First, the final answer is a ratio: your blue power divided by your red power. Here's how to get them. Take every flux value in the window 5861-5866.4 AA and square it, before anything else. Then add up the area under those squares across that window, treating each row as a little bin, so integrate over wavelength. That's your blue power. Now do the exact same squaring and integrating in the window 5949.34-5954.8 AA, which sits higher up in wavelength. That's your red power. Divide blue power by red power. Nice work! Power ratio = 0.82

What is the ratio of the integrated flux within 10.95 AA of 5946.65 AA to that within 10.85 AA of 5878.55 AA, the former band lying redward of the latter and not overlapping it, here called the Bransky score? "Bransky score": 1.06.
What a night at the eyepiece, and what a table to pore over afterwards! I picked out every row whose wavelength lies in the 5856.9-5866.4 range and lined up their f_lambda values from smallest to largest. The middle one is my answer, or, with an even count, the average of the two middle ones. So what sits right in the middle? 262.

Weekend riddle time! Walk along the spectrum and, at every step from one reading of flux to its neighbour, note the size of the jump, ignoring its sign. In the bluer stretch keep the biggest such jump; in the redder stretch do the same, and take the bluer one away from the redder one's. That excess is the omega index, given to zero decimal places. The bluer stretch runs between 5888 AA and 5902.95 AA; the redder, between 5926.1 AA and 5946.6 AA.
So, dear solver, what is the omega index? -20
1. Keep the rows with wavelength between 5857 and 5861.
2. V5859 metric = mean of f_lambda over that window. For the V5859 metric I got 236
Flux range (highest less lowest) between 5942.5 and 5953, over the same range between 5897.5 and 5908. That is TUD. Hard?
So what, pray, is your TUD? 0.90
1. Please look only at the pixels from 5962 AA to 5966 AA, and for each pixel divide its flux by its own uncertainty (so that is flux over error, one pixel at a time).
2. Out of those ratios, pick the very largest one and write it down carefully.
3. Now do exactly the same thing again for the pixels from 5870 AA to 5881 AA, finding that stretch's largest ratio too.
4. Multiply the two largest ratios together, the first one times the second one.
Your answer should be 169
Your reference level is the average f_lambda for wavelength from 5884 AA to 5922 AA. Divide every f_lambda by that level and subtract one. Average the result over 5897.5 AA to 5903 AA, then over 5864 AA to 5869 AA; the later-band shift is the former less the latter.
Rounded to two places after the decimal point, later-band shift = -0.09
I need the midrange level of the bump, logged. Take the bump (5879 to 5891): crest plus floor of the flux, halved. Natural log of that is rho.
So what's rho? 5.368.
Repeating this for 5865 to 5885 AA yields 5.631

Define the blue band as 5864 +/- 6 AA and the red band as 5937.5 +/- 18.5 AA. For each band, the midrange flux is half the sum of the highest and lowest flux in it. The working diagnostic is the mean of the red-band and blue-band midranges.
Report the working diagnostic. 261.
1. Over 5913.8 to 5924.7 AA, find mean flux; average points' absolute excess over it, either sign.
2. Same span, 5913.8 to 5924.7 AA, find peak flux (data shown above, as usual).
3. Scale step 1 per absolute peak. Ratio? 0.055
